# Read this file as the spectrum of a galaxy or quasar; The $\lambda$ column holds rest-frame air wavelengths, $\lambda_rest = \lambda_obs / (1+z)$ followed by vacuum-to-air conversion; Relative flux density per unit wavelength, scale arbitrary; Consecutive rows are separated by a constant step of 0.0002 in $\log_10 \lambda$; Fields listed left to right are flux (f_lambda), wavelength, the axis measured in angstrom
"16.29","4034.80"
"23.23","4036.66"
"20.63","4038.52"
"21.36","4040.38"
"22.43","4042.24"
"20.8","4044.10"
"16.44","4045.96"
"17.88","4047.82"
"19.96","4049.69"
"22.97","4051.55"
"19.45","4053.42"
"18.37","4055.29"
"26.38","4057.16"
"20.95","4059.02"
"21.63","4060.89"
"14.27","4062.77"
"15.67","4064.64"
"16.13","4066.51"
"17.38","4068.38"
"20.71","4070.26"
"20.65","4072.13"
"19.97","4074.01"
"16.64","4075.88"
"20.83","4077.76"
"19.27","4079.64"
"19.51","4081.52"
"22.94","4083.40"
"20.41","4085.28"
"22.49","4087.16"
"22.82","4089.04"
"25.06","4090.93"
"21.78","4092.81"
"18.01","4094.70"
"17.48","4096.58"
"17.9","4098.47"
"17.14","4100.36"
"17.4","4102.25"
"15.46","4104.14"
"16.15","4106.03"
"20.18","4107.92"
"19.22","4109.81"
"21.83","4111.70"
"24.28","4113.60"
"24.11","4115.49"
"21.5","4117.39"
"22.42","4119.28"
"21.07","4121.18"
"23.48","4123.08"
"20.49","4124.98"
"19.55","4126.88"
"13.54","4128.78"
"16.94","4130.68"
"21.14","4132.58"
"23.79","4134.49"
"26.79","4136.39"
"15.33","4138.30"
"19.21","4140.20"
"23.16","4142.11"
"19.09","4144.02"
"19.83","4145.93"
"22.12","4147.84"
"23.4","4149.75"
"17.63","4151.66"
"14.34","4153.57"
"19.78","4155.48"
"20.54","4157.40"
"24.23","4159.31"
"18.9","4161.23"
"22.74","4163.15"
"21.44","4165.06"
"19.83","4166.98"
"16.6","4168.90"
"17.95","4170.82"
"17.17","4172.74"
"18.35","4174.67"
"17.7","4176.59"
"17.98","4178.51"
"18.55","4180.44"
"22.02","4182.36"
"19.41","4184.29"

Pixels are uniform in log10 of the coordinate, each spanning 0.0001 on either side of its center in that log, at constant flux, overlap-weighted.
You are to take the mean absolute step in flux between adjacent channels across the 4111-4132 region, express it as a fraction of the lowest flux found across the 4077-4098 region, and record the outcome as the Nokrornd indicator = 0.133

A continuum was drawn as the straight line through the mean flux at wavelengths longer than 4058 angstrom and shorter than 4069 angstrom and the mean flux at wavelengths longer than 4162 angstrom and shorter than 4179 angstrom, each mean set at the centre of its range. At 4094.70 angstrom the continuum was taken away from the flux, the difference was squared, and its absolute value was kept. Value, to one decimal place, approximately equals 0.0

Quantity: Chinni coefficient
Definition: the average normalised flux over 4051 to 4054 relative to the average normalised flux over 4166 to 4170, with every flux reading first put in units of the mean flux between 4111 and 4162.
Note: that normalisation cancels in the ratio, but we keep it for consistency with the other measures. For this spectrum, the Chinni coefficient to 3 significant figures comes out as 1.16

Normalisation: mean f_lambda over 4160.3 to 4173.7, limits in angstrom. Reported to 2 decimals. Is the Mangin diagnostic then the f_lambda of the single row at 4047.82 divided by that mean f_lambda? 0.93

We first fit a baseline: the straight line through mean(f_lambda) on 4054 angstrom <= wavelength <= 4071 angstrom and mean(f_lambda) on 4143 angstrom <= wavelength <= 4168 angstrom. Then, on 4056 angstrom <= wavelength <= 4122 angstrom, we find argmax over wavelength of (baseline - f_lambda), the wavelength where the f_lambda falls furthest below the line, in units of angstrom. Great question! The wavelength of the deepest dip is 4062.77 angstrom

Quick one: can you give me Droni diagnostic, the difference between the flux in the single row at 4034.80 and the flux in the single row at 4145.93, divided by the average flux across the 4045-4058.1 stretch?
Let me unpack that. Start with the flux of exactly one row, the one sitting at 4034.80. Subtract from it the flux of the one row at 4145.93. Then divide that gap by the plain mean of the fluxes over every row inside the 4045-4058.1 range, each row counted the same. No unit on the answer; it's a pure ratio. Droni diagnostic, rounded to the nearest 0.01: -0.18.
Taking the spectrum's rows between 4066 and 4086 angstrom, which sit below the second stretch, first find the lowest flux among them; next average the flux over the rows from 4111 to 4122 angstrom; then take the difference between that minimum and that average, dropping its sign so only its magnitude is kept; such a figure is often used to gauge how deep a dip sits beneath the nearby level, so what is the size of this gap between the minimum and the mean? 6.4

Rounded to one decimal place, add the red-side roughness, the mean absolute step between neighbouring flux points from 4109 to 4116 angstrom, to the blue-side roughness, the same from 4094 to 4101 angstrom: 2.3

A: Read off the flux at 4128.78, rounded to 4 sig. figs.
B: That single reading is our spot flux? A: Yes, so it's 13.54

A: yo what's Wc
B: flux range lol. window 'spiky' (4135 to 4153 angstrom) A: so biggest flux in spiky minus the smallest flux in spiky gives 11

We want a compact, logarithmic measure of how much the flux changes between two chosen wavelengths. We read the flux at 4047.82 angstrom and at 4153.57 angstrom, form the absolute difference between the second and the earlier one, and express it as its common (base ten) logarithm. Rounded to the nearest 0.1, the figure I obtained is 0.5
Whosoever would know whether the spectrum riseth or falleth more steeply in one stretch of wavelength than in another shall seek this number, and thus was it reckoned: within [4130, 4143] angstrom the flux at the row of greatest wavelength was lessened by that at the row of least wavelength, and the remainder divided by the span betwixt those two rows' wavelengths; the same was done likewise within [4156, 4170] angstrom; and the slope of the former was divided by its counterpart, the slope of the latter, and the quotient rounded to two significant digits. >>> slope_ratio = -1.6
